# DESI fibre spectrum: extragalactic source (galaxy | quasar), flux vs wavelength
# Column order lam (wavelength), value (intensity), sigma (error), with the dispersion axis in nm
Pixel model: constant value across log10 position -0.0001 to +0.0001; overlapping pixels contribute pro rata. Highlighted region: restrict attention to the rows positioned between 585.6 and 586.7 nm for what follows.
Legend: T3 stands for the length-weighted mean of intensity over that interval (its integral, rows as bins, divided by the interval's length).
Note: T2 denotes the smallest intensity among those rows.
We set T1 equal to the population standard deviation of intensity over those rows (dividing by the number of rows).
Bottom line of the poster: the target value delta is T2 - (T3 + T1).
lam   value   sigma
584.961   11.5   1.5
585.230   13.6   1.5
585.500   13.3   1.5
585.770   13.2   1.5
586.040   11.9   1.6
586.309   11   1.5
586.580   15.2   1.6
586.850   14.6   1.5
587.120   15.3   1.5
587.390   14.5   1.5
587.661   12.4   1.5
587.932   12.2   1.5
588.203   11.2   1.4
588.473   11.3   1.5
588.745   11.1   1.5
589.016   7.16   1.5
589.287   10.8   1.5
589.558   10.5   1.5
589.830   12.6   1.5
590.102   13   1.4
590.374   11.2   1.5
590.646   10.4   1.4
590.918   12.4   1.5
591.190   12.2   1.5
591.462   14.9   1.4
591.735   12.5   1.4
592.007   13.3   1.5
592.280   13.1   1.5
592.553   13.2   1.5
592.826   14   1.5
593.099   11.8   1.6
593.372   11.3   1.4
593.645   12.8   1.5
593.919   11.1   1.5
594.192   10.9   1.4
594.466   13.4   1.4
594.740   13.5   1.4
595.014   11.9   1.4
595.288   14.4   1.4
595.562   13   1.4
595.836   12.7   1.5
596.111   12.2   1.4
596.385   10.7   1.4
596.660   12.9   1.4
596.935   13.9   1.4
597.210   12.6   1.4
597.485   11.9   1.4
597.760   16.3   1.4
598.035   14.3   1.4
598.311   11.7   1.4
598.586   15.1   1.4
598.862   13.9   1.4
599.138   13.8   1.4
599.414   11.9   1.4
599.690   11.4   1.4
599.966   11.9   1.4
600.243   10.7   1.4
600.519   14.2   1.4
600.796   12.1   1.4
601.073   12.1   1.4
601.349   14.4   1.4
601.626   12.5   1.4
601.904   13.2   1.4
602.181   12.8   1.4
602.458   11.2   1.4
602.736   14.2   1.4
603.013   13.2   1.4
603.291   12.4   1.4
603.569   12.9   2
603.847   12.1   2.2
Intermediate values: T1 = 1.58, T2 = 11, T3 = 12.8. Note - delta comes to -3.4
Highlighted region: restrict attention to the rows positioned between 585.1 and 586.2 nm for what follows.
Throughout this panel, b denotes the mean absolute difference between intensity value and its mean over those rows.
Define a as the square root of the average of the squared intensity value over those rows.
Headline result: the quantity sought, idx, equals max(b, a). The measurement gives 13.0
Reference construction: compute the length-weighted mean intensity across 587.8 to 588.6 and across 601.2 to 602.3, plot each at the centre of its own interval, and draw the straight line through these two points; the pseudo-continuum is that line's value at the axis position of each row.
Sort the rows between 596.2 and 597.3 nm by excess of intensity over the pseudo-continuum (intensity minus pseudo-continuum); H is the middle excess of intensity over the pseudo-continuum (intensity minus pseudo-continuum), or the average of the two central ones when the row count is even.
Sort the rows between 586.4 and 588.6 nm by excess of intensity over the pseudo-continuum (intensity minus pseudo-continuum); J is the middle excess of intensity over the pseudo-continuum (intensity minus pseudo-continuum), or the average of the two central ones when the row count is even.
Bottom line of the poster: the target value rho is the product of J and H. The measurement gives 0.2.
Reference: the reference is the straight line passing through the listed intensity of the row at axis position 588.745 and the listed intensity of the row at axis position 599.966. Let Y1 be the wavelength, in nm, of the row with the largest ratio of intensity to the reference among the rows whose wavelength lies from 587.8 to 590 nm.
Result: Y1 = 589.830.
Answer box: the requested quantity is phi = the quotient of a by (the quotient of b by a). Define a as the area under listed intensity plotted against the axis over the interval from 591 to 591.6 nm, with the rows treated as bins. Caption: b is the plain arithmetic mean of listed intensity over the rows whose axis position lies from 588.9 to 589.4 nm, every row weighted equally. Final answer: 7.2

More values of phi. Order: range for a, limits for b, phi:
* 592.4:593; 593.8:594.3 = 5.9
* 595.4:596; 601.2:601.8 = 4.4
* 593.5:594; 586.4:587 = 2.4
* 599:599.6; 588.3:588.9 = 5.2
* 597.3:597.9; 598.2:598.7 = 5.3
